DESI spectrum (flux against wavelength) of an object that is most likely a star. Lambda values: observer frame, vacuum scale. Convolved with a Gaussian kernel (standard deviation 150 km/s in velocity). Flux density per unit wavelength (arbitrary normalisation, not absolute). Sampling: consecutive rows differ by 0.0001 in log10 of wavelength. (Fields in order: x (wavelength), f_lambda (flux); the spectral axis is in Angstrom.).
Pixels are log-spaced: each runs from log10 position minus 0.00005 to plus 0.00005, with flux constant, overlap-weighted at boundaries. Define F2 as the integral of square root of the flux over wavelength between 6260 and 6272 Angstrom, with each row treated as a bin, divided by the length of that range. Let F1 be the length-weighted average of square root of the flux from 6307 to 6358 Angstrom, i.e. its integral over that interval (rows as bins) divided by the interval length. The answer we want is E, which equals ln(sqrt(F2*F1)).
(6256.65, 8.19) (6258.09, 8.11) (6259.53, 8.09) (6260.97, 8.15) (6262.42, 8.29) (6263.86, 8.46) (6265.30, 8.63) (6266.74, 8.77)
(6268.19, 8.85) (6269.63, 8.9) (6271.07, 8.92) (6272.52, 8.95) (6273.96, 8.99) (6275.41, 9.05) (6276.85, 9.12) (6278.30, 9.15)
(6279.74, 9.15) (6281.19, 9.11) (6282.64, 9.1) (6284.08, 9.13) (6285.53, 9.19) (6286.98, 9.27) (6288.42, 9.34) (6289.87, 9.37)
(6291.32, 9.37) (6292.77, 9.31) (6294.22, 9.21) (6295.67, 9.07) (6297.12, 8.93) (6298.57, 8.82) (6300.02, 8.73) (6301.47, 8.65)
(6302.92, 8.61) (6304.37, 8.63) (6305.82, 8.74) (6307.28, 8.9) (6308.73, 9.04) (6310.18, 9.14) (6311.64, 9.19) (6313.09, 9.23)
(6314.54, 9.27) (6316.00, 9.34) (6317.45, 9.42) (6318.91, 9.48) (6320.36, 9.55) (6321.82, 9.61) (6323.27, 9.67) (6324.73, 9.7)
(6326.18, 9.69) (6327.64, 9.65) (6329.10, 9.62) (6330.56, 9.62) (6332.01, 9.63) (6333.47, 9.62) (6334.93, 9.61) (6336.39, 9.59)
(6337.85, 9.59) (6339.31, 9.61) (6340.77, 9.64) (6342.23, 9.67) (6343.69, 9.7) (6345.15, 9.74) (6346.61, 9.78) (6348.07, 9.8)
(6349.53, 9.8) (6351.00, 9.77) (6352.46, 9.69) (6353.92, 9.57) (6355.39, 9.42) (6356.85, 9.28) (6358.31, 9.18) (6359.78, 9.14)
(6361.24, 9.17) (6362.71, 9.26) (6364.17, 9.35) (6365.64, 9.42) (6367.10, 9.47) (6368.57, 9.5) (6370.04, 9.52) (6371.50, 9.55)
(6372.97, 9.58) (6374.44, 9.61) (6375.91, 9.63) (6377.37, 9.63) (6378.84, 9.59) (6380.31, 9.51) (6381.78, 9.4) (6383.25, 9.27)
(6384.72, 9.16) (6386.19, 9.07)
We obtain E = 1.10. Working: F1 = 3.09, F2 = 2.93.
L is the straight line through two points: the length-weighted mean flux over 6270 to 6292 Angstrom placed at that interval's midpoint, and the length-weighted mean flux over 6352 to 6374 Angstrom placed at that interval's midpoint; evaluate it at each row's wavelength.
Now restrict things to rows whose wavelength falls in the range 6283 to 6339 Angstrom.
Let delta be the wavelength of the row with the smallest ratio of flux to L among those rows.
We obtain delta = 6302.92 Angstrom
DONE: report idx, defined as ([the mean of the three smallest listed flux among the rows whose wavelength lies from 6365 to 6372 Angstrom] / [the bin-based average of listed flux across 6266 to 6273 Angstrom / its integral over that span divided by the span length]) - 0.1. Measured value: 0.97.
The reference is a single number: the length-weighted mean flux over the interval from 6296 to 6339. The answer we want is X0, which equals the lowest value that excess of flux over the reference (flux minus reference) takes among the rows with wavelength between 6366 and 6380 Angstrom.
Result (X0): 0.18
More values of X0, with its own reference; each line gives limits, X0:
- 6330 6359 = -0.11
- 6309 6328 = -0.15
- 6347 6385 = -0.15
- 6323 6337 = 0.30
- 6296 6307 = -0.68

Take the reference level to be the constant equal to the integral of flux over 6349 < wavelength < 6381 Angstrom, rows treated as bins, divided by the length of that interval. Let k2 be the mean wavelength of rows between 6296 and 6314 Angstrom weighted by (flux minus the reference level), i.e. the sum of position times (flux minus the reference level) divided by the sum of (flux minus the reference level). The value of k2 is 6303.8 Angstrom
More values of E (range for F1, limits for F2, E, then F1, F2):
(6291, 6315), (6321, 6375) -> 1.11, 3.00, 3.09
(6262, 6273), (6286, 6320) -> 1.09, 2.95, 3.02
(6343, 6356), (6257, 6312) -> 1.11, 3.11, 2.98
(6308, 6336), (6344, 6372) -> 1.13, 3.08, 3.08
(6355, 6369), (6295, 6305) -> 1.10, 3.05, 2.96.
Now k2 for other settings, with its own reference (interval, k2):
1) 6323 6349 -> 6336.8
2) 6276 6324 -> 6297.2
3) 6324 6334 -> 6328.6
